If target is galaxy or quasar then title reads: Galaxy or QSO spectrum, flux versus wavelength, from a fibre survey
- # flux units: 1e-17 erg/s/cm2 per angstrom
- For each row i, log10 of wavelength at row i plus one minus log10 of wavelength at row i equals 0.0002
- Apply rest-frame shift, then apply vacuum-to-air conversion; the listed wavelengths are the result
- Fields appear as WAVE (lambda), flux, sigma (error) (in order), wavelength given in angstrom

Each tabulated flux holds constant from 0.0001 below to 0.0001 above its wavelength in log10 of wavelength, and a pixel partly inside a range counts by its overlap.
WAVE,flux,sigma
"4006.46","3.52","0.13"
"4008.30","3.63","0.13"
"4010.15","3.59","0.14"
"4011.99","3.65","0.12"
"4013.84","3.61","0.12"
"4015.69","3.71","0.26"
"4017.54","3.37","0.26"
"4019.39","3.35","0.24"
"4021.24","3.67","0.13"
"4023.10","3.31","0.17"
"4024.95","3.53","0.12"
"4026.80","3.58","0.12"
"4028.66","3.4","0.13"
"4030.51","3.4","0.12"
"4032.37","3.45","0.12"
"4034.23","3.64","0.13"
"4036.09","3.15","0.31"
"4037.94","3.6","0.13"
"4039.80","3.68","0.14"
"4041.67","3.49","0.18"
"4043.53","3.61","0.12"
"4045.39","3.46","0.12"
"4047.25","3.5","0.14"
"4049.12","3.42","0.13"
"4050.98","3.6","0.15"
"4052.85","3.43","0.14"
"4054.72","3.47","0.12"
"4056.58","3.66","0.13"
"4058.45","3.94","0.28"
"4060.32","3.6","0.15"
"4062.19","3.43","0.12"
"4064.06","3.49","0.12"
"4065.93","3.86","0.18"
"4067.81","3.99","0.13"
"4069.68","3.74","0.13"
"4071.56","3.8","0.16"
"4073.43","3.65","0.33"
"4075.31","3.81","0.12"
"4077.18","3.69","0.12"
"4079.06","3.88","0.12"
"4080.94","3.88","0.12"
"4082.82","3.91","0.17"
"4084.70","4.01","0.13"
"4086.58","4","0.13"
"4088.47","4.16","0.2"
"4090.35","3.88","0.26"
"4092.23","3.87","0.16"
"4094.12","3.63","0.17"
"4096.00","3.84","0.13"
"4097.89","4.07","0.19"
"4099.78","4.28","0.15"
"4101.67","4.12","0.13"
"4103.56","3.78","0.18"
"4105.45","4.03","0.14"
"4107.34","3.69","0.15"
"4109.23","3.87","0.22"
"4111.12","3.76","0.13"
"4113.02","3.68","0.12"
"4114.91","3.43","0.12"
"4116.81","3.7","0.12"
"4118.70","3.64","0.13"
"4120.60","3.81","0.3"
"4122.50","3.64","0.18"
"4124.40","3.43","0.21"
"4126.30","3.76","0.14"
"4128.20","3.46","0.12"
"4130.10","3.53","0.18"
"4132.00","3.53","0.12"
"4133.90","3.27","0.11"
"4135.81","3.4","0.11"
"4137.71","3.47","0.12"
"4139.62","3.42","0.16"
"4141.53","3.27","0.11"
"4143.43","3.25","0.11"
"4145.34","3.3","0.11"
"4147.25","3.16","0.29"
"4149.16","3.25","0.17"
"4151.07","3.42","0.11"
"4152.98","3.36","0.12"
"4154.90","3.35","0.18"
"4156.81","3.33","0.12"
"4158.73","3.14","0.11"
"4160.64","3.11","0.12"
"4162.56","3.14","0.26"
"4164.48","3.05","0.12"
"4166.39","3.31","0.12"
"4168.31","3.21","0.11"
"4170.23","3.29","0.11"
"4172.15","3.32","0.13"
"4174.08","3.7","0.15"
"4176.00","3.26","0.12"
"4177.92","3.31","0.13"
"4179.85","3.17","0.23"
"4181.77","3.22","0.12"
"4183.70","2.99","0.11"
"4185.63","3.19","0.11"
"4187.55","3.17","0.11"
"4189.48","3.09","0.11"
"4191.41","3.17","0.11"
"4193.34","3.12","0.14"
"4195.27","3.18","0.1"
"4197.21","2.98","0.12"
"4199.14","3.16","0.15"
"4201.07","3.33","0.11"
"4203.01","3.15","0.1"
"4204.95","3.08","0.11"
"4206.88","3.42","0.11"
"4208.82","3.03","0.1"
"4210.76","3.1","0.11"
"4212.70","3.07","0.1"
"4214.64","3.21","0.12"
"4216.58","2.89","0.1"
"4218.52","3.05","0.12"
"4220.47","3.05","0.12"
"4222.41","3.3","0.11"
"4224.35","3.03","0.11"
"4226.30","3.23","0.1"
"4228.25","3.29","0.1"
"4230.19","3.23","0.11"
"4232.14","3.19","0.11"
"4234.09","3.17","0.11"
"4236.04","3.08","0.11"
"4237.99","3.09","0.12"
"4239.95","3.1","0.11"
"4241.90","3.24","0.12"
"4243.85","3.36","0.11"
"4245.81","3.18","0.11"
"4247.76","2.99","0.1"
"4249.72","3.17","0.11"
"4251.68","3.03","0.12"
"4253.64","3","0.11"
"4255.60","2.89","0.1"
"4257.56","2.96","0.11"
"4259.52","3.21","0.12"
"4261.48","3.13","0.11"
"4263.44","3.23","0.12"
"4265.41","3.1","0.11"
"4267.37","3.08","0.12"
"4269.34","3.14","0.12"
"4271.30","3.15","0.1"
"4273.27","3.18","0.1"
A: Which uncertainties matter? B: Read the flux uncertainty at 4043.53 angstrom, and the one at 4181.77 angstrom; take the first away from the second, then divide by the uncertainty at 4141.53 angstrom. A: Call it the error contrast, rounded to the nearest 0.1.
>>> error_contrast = 0.0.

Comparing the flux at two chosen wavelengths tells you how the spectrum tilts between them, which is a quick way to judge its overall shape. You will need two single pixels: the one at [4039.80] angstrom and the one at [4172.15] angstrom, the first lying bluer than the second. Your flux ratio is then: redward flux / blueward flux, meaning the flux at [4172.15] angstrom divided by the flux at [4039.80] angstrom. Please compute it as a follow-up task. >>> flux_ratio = 0.90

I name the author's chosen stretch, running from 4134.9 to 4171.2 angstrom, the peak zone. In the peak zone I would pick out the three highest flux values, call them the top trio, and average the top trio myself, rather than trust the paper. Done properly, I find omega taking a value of 3.44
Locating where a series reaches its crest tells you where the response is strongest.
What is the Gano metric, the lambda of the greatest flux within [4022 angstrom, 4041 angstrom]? 4039.80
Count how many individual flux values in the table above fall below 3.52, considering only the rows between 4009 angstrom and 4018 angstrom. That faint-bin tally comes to 1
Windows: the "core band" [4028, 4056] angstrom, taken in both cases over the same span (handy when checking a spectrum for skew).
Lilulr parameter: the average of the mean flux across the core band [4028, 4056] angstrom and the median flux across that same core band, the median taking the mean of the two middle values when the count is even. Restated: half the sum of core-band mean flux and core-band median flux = 3.48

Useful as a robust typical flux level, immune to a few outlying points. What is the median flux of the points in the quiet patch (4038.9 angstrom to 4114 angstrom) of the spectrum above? 3.77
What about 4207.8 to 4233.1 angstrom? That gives 3.10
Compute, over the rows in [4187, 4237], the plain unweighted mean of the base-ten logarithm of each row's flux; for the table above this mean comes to 0.497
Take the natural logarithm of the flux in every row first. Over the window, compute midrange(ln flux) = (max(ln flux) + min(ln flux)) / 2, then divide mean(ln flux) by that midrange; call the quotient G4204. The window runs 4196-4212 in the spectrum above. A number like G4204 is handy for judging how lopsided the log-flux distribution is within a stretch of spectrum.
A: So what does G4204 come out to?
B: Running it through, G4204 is 0.99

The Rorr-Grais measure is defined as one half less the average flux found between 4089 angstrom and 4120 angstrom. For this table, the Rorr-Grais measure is -3.33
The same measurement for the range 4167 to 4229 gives -2.68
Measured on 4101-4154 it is -3.05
